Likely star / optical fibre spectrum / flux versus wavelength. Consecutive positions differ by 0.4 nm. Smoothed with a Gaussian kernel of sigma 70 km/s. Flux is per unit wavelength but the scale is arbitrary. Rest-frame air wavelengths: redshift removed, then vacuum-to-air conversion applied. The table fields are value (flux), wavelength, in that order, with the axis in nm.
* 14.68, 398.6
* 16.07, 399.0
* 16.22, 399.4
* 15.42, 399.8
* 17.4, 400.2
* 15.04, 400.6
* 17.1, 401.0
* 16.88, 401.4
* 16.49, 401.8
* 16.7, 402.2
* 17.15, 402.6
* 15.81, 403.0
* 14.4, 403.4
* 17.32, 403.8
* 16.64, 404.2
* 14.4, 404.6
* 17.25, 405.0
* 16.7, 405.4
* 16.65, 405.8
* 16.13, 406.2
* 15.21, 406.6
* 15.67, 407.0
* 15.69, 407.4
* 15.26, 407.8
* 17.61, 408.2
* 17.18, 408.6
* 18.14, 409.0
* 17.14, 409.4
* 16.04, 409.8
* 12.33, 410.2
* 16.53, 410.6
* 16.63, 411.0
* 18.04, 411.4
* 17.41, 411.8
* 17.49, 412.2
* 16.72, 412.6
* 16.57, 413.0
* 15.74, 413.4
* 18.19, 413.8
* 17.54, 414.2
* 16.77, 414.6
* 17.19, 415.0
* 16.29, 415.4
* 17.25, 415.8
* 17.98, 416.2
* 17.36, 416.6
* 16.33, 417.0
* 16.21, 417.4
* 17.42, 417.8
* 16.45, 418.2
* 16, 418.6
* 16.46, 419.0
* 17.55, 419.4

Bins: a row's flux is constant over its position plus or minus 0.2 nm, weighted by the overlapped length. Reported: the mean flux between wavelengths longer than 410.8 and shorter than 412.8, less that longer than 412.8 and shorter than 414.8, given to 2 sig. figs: 0.30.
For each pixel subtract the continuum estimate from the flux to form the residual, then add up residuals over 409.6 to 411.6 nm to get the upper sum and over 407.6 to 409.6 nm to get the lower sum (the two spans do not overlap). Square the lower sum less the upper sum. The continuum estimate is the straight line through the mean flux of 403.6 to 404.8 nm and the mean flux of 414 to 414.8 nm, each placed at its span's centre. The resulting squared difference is 46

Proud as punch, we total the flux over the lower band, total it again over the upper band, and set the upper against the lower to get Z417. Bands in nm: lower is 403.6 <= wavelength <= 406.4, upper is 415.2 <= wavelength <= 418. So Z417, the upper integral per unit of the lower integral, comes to 1.03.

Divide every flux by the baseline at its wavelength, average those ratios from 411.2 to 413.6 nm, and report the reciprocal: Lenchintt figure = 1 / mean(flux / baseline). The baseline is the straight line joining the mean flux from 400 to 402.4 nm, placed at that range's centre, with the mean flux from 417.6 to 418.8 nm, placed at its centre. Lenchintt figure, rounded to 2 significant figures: 0.98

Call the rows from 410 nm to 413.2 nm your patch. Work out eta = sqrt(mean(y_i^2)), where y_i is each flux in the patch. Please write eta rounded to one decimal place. 16.5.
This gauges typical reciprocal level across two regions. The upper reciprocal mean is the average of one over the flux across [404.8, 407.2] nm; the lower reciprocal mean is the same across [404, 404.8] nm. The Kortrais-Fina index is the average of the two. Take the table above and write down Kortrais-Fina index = 0.063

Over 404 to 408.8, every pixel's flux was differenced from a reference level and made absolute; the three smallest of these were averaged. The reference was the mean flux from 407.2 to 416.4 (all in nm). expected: 0.108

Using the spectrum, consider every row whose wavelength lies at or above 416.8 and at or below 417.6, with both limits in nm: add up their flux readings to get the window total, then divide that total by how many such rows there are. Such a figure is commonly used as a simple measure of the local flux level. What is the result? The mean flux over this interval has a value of 16.3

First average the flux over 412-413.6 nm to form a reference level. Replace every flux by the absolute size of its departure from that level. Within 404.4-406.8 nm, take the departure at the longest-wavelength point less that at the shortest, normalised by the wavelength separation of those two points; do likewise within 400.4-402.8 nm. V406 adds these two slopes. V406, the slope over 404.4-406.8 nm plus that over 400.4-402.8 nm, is -0.94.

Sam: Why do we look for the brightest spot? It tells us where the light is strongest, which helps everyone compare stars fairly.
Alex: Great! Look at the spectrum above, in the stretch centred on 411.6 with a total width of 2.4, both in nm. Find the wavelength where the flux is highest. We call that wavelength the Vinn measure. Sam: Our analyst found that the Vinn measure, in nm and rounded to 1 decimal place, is 411.4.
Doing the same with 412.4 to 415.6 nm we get 413.8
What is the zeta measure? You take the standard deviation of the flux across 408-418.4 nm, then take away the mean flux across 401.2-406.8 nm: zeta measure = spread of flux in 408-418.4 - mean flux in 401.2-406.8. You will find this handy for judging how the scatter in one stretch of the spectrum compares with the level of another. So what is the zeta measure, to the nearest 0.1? -15.1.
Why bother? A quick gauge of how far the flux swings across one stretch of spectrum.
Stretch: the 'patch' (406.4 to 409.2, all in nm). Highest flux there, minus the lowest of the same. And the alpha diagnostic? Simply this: 2.9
